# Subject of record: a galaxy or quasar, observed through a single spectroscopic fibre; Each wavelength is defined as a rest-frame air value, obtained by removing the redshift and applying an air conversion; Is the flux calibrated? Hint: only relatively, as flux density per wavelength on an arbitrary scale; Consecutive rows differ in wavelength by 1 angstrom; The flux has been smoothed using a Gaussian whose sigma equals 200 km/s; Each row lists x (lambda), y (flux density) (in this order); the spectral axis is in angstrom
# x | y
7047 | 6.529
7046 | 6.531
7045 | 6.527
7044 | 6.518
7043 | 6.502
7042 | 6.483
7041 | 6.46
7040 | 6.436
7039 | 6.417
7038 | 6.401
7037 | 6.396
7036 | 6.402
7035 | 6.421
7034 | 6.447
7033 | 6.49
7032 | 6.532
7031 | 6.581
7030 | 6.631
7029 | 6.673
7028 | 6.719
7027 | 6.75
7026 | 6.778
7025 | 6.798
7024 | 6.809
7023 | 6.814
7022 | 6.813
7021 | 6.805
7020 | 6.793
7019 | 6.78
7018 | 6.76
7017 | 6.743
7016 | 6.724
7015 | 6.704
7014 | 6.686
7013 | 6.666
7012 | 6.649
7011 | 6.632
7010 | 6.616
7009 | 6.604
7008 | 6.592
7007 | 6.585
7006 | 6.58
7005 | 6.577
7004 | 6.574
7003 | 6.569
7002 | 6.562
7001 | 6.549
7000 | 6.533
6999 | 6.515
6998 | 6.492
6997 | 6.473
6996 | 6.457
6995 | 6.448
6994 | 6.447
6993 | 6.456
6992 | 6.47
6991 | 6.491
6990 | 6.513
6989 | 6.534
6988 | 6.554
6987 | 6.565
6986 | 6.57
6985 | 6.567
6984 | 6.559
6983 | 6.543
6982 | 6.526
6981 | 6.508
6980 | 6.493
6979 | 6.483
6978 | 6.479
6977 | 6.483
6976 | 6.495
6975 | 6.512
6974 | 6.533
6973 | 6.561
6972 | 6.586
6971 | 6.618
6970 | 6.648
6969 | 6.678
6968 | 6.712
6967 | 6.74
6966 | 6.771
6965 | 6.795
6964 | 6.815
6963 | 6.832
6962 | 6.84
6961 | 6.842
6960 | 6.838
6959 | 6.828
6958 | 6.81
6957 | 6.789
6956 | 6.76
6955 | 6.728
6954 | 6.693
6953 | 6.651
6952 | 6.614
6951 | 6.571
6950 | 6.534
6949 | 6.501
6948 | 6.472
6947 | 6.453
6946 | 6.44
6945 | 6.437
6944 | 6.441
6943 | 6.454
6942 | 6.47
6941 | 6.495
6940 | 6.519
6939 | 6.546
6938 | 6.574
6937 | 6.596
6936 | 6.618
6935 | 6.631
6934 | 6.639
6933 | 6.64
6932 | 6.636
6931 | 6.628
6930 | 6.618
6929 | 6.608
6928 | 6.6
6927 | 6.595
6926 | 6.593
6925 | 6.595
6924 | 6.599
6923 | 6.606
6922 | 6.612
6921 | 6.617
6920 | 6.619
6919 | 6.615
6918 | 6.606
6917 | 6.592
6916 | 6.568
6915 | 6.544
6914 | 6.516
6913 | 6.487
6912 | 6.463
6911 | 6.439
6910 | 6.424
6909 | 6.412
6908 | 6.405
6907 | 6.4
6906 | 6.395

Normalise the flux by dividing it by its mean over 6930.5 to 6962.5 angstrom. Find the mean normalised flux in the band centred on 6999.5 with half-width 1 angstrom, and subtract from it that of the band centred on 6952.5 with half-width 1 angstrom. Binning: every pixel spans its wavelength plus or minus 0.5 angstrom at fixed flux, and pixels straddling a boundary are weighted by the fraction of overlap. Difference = -0.016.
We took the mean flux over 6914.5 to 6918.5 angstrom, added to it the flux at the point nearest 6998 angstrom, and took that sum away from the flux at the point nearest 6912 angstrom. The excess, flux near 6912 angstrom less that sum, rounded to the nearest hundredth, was -6.61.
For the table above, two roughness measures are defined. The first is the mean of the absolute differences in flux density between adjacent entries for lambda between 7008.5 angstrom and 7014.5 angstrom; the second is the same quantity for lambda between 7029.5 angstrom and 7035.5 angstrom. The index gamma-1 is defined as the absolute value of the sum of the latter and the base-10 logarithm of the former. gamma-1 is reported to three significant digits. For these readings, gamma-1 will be 1.74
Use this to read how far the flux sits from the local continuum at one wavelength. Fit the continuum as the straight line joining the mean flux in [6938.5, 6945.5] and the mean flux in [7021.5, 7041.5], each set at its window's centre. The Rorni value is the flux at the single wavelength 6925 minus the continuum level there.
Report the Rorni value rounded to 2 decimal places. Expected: 0.14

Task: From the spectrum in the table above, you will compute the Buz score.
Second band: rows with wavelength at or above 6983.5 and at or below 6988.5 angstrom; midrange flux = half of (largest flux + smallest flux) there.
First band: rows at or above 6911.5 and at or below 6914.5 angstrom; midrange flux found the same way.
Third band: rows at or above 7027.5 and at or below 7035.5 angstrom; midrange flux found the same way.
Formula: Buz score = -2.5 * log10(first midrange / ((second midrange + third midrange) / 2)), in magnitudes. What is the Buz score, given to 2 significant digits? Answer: 0.013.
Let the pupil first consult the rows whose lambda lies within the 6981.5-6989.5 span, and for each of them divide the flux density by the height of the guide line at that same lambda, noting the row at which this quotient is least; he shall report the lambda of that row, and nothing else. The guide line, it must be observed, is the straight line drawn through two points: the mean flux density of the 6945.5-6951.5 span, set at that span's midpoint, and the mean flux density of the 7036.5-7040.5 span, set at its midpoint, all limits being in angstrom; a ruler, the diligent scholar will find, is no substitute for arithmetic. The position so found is 6982 angstrom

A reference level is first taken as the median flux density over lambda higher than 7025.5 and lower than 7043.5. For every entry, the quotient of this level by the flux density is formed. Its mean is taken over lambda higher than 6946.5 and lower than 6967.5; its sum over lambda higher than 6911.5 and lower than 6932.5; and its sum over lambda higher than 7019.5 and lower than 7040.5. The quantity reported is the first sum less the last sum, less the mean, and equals -0.9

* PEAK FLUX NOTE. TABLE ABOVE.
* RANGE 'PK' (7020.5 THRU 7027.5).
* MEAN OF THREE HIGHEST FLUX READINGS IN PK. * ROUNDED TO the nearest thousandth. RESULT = 6.812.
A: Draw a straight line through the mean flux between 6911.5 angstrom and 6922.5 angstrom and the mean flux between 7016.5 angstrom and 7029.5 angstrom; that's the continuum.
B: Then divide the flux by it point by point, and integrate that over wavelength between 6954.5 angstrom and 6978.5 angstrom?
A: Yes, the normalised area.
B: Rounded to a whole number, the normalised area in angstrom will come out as 24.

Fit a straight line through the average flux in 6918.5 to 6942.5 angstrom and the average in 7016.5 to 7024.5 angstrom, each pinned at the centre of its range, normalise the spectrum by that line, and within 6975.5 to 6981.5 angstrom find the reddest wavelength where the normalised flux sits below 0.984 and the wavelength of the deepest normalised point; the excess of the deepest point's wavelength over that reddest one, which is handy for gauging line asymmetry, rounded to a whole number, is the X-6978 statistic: -3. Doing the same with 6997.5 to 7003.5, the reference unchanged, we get -5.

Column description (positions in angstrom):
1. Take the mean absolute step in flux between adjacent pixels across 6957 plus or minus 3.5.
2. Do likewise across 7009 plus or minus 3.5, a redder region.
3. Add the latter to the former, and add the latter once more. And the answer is 0.047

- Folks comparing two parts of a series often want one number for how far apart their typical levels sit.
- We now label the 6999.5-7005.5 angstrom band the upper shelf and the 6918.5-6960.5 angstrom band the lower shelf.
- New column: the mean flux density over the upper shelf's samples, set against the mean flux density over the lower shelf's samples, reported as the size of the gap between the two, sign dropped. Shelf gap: 0.041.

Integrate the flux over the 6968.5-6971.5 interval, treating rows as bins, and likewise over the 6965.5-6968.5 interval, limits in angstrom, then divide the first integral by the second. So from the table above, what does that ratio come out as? 1.0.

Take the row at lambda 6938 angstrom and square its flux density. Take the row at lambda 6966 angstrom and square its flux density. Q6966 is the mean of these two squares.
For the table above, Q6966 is 44.5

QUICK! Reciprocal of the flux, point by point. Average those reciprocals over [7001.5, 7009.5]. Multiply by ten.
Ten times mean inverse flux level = 1.52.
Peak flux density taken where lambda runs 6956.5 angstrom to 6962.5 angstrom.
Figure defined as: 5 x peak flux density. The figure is 34.2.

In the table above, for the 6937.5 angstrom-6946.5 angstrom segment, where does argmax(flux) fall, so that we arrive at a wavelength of 6938 angstrom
